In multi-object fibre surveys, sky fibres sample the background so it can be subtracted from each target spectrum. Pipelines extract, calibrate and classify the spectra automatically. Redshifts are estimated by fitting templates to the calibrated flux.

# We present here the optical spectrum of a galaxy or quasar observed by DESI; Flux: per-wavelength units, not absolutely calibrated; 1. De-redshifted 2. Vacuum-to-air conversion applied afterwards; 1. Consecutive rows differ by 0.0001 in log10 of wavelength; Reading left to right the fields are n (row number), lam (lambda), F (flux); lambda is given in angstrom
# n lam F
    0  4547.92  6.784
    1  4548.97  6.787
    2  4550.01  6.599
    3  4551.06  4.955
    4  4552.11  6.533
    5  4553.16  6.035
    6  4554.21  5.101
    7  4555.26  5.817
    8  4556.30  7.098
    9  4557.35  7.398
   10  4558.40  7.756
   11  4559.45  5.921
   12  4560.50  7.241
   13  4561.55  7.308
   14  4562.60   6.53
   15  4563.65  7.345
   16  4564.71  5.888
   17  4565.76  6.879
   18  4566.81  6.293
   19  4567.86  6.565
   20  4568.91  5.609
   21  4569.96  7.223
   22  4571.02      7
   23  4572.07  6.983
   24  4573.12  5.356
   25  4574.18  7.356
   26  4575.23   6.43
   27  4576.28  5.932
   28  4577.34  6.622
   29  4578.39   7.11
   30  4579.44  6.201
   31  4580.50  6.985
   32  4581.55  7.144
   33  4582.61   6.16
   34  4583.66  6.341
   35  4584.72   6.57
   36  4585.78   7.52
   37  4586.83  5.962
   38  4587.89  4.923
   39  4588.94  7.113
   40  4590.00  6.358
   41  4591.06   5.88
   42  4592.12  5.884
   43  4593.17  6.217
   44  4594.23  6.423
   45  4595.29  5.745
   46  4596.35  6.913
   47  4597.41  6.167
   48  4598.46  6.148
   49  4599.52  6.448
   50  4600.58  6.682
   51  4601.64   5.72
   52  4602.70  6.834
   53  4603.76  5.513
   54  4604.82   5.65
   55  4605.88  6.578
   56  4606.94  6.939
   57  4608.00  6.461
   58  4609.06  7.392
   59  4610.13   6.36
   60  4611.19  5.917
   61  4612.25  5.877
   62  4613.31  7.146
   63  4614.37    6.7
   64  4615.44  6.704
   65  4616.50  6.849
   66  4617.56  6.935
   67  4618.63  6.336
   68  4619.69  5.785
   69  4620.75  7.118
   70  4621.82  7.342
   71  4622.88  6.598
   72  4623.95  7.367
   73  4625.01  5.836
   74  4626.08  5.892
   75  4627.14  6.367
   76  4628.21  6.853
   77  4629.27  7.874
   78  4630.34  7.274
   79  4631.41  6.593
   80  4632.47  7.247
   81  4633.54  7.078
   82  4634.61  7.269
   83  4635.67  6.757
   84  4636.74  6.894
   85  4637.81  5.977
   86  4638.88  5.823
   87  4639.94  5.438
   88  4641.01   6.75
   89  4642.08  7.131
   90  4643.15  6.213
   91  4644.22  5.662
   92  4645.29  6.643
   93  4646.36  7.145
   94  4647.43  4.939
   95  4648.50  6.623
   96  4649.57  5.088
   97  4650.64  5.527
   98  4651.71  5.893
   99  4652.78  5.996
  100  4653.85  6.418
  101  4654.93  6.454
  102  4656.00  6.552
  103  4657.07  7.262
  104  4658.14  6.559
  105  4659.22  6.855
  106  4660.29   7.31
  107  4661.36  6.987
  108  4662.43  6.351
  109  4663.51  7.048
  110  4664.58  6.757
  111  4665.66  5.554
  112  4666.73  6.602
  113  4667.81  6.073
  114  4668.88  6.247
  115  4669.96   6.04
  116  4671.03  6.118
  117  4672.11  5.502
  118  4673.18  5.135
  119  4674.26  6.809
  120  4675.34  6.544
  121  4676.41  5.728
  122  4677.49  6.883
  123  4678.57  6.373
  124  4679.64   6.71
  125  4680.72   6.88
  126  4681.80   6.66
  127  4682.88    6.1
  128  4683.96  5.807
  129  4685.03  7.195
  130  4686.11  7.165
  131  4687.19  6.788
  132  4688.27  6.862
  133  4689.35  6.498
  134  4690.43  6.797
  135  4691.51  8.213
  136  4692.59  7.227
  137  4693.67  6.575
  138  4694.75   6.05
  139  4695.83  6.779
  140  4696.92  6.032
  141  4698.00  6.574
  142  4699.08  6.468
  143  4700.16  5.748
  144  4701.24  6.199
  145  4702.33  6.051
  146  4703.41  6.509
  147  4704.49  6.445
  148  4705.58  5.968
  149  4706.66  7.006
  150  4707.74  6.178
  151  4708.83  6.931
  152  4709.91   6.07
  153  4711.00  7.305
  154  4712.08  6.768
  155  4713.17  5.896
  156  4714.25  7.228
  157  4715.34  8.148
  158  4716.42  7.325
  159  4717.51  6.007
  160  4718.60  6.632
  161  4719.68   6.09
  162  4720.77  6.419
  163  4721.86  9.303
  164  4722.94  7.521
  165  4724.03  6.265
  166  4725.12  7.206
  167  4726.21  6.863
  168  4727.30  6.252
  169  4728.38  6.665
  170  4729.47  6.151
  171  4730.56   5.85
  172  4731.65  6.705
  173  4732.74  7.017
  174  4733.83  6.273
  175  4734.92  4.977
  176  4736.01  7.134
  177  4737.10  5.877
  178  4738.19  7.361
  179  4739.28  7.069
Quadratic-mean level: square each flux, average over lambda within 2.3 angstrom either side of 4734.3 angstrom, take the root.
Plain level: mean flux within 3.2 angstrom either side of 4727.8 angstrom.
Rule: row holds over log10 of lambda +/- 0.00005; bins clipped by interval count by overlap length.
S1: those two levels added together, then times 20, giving 258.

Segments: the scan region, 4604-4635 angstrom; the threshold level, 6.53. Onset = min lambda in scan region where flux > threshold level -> 4605.88 angstrom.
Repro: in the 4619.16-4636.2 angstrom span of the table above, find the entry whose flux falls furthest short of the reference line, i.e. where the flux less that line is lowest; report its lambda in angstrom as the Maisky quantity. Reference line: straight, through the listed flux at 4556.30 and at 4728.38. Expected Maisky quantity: 4619.69 angstrom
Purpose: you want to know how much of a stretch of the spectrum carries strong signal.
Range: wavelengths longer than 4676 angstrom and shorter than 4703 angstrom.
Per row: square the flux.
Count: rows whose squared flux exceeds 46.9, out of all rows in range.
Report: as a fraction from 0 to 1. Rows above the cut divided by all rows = 0.28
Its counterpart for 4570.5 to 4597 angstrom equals 0.36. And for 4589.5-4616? 0.16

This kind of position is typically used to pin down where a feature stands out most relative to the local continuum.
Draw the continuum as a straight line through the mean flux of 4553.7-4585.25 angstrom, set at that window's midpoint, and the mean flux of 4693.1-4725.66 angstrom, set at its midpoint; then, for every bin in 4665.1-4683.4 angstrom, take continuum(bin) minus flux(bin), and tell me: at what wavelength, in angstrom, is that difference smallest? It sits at 4677.49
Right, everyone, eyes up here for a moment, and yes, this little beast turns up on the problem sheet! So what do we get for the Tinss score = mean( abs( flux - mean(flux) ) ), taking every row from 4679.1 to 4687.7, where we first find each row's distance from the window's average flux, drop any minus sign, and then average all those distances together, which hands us 0.36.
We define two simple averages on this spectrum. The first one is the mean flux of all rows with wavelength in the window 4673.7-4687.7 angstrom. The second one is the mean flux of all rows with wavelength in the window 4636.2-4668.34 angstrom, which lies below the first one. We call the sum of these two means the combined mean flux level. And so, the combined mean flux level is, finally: 12.9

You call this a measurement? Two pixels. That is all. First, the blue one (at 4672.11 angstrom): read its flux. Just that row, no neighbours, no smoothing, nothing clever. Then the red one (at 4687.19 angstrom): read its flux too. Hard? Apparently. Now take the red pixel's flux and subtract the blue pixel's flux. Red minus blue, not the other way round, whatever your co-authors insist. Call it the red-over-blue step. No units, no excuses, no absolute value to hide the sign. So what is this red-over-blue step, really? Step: 1.3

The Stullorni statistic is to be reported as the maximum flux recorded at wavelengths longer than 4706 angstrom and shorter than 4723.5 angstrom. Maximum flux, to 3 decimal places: 9.303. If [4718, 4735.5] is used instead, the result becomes 9.303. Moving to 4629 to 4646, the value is 7.874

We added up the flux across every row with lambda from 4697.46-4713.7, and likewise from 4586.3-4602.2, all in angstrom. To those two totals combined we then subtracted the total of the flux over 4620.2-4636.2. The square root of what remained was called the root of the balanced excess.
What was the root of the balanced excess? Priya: 9.2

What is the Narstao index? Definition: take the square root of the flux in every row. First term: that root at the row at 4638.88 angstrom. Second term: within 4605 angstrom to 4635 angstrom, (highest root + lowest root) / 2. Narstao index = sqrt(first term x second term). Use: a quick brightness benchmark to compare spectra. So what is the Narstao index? 2.51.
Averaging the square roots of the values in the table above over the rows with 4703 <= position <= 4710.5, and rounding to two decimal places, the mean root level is 2.54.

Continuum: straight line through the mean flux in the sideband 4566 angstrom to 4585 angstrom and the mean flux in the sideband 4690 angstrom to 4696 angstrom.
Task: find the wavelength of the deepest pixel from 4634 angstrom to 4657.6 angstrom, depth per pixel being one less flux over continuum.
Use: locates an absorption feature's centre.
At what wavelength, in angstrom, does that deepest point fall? 4647.43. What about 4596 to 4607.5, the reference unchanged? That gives 4603.76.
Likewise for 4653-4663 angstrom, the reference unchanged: 4662.43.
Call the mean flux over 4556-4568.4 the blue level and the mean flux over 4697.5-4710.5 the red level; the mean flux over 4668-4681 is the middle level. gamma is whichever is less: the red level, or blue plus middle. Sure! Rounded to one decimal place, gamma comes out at 6.3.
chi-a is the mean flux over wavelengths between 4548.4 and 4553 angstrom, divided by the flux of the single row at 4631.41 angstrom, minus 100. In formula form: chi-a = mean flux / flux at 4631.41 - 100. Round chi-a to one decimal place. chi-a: -99.1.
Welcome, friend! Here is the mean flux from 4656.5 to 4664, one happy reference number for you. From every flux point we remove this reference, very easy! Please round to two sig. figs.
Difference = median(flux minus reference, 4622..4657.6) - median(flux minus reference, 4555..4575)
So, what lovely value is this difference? -0.39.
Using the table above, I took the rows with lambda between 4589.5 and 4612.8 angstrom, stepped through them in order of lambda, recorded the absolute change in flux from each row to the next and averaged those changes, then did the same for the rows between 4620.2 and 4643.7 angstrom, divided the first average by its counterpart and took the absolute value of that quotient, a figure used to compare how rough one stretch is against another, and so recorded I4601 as 1.0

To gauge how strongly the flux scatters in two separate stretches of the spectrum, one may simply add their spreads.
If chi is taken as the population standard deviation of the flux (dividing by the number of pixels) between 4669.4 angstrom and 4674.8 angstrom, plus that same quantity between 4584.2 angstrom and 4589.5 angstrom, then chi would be 1.48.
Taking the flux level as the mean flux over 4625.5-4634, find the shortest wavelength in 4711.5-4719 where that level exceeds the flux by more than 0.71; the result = 4713.17 angstrom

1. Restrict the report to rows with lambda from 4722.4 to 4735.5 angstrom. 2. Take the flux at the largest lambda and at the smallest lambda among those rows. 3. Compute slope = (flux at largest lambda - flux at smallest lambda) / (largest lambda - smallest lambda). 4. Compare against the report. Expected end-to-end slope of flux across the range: -0.21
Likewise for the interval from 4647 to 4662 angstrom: 0.15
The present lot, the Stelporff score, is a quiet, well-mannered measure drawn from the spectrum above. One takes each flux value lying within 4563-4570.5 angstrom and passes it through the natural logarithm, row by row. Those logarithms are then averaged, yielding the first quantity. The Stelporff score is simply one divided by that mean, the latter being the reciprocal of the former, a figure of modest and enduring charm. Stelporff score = 0.534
